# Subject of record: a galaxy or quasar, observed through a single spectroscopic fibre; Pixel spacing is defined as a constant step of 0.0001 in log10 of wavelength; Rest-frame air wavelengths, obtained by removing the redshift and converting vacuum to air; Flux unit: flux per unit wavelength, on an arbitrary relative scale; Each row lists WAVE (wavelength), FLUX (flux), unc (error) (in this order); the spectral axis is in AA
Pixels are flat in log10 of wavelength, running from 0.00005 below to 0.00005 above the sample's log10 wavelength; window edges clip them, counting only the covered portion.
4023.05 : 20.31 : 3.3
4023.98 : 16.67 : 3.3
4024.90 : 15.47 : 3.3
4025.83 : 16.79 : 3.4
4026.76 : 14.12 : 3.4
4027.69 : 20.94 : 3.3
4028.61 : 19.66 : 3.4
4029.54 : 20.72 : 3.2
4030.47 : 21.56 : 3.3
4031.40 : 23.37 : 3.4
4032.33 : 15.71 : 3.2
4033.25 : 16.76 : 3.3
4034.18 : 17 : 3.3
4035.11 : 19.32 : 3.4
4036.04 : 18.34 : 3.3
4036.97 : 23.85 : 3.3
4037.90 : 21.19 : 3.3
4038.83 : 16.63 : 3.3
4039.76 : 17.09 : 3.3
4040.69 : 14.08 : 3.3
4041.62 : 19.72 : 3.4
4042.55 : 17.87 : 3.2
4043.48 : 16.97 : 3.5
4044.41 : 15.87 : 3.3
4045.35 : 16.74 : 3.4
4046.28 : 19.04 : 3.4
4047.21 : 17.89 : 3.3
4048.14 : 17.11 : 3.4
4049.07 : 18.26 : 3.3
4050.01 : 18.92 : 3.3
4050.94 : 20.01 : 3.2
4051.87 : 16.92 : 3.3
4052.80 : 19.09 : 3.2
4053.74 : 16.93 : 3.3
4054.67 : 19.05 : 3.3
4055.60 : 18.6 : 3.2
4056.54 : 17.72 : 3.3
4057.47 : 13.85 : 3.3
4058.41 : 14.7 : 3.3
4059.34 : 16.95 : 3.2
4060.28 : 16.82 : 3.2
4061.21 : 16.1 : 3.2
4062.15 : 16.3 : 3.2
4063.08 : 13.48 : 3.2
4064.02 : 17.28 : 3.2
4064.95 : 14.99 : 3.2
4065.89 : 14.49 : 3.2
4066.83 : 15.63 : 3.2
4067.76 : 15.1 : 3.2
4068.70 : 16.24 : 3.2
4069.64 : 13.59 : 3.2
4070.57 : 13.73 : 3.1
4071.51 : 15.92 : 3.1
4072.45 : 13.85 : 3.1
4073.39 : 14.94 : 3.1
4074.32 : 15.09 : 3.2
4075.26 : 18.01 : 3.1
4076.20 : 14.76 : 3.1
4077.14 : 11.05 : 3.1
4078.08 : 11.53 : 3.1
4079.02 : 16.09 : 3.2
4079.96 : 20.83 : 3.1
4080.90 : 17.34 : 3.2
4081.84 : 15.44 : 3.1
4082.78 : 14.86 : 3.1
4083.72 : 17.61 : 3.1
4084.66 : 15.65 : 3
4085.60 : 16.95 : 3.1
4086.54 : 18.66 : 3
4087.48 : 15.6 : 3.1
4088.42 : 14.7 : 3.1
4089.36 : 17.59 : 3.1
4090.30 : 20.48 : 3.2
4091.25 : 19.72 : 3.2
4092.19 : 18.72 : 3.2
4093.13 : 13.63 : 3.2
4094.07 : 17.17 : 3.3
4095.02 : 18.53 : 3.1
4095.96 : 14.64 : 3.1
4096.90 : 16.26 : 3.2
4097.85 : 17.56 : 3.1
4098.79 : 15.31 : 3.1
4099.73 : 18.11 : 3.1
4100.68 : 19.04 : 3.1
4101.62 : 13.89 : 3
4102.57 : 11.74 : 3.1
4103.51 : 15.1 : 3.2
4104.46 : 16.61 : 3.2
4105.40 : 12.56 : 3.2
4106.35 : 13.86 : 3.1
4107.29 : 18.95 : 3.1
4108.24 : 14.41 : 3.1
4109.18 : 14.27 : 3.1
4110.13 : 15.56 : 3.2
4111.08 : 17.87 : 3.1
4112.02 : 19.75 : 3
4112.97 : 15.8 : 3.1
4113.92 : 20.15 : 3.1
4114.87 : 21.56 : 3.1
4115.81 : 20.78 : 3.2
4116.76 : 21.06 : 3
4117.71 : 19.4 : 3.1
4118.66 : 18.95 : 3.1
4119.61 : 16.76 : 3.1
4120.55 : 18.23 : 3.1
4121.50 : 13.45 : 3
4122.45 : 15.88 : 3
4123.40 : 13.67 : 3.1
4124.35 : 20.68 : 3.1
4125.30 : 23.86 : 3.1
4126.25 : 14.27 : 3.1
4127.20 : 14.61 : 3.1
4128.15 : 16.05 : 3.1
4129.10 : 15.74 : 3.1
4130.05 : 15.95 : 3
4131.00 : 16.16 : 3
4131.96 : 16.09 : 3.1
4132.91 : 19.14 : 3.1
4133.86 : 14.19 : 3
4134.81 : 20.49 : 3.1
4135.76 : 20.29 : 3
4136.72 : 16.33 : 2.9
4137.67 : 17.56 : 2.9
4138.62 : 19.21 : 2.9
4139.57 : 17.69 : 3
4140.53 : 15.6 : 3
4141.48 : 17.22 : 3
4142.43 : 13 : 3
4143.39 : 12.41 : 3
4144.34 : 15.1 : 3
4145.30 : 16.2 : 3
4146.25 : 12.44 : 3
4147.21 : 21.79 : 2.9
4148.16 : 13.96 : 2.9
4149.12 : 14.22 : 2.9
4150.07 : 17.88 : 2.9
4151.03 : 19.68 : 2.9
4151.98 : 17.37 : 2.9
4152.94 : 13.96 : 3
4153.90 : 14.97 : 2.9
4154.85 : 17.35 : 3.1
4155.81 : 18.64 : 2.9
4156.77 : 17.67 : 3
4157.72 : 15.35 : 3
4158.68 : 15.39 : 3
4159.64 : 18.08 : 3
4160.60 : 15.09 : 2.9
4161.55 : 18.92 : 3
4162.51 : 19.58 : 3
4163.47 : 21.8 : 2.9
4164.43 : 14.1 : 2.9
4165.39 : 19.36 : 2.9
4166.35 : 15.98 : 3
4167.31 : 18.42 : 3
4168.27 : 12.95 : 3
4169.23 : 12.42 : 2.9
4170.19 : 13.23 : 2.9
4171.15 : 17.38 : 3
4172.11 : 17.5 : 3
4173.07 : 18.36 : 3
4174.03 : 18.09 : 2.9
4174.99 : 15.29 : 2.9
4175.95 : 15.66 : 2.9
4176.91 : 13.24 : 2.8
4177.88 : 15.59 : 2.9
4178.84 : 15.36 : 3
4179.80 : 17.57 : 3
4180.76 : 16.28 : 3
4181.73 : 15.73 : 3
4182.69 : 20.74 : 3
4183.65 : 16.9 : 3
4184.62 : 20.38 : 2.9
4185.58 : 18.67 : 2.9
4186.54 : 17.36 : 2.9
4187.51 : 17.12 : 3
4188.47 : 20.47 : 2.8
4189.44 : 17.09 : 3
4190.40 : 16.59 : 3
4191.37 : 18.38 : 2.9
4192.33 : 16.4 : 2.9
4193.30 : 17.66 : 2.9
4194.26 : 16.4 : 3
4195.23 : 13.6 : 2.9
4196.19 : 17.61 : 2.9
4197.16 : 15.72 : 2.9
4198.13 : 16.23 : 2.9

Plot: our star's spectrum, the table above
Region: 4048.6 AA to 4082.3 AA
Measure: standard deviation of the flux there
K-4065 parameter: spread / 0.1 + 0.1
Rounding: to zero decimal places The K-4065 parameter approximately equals 22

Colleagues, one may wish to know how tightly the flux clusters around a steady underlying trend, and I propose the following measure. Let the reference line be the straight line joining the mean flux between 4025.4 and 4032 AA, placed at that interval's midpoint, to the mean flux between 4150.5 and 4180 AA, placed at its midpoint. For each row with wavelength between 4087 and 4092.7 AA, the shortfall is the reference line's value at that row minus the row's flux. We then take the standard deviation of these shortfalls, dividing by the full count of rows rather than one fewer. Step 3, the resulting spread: 2.1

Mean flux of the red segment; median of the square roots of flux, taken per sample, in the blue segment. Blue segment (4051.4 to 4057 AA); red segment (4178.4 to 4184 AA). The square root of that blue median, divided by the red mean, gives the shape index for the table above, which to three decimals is 0.121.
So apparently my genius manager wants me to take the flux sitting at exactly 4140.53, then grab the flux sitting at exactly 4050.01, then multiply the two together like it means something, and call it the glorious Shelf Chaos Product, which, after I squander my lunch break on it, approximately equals 295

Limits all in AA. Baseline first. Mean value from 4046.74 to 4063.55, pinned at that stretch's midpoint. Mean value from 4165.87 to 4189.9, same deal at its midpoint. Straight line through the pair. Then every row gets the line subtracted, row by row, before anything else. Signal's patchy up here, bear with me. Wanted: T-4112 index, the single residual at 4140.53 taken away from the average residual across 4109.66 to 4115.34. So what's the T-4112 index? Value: 3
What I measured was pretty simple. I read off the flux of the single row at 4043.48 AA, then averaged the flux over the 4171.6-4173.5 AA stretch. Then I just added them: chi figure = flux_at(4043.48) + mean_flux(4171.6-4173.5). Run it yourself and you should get 34.9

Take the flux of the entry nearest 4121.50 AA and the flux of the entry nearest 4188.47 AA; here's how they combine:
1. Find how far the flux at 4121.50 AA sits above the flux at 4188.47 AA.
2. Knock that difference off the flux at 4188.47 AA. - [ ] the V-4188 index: 27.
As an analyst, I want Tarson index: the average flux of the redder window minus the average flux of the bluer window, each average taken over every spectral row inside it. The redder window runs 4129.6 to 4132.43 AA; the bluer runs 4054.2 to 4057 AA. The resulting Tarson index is -2.4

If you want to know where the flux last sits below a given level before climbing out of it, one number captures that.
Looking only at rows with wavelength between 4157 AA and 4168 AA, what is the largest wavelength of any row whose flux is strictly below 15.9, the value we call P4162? 4164.43 AA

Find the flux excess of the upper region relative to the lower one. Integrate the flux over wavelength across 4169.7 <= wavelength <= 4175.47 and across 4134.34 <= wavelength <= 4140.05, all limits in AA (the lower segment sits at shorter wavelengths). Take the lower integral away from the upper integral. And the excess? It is -10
